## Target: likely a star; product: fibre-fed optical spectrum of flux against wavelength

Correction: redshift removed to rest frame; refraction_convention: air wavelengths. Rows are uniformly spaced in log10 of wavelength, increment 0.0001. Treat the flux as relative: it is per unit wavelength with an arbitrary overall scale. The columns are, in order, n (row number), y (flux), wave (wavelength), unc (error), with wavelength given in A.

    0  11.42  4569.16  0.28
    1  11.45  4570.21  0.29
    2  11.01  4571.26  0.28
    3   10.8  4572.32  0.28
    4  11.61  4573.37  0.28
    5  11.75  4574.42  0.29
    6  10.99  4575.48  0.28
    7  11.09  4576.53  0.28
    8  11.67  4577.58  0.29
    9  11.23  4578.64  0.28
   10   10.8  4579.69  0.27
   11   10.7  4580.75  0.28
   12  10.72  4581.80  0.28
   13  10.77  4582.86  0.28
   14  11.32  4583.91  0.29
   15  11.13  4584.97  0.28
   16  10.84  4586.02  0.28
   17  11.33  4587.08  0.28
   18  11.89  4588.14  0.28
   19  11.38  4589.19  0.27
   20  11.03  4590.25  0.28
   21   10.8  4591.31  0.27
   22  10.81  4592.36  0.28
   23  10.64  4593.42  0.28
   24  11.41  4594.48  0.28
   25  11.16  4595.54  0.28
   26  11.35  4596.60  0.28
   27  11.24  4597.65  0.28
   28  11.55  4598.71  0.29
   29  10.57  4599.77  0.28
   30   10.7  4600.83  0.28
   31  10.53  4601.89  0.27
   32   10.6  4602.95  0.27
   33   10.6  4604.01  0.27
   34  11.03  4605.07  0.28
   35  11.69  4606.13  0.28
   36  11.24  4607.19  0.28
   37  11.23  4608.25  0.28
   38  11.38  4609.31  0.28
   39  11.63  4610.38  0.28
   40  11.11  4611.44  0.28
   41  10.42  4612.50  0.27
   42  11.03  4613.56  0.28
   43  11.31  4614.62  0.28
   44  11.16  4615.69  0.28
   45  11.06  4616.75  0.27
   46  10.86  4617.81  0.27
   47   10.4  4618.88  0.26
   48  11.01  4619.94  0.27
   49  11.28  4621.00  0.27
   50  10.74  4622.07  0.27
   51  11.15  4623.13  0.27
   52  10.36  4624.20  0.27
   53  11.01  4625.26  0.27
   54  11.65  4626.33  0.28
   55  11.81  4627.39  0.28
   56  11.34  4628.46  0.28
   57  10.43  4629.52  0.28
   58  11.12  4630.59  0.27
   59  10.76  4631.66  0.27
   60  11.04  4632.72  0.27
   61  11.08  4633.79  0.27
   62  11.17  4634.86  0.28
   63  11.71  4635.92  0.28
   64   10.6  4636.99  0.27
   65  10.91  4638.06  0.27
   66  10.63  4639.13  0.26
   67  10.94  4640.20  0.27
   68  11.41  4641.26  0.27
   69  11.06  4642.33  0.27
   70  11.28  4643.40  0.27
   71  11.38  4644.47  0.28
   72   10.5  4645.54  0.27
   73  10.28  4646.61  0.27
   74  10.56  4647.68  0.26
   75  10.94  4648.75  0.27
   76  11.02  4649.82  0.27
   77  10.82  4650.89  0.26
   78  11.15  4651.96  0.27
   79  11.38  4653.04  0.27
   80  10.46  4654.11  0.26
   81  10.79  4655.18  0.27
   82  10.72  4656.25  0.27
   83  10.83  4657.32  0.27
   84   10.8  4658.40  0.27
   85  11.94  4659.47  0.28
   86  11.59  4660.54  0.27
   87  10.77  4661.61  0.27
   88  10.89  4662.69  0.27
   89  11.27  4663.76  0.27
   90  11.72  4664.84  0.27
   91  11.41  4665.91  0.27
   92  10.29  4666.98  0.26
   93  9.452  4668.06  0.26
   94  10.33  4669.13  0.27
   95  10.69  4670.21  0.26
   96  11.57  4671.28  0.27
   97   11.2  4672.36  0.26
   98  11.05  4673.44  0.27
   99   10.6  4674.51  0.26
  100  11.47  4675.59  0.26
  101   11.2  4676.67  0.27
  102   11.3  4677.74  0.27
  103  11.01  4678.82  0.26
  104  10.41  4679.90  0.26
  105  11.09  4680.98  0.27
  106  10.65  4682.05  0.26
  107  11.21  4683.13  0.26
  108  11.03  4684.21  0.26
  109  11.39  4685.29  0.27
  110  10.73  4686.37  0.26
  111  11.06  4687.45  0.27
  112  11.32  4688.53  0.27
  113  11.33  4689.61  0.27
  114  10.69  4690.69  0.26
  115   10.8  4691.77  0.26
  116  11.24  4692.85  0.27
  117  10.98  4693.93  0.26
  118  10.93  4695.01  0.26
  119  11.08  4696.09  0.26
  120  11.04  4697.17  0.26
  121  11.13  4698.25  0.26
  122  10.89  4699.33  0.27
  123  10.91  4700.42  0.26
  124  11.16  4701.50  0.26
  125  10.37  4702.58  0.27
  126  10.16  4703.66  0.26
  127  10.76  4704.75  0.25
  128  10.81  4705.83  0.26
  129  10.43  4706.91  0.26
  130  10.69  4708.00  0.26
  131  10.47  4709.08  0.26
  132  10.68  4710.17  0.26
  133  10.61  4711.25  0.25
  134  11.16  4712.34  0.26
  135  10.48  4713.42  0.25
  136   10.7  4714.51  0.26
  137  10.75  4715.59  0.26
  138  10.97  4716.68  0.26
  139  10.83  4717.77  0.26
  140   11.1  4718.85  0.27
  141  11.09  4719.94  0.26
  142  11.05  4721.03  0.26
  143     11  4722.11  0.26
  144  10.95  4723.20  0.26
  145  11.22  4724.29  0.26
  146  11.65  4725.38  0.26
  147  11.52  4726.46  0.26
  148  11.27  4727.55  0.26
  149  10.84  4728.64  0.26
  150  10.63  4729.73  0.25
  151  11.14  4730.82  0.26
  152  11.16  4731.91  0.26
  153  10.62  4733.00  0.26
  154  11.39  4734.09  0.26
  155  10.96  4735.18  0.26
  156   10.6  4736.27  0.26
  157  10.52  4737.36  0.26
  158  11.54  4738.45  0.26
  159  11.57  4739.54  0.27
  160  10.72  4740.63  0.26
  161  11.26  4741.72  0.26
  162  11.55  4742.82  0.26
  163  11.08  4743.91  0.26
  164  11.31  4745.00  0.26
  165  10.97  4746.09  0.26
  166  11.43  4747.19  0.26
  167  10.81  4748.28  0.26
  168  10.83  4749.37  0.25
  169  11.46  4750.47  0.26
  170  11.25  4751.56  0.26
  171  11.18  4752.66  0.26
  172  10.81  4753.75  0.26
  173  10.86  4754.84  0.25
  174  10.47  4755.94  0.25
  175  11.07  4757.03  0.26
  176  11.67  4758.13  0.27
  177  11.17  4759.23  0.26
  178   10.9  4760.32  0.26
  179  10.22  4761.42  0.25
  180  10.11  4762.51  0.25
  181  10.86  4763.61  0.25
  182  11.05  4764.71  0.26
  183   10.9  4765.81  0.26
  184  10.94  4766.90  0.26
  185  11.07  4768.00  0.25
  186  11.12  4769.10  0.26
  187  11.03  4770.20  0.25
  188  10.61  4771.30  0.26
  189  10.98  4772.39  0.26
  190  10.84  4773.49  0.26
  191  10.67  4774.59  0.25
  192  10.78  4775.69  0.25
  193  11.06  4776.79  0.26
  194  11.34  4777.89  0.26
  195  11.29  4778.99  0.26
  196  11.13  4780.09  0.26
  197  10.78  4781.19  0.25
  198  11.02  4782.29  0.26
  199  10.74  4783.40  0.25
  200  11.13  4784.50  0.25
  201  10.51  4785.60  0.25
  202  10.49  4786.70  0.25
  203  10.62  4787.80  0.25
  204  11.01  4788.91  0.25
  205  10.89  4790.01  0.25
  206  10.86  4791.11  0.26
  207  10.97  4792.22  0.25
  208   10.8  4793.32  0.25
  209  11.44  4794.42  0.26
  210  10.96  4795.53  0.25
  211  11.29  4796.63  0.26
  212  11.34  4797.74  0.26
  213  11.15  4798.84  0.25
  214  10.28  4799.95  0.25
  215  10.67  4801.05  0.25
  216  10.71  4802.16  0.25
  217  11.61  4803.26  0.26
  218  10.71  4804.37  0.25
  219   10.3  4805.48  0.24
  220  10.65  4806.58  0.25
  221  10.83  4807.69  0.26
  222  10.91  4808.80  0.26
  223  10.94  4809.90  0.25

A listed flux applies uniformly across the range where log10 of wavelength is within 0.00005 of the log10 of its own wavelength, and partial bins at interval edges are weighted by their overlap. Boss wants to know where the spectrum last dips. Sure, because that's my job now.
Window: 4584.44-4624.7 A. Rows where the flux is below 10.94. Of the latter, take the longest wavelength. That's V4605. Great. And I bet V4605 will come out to 4624.20 A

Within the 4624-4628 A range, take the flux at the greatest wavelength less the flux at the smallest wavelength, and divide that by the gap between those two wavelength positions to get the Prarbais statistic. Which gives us 0.45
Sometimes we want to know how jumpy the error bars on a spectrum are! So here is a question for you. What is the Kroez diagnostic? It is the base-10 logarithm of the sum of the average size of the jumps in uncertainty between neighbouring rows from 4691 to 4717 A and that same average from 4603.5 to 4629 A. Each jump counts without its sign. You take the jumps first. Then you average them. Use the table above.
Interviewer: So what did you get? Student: -2.08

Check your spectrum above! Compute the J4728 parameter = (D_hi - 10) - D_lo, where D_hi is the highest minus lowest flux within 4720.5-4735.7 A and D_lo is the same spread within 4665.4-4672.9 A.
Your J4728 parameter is -11.1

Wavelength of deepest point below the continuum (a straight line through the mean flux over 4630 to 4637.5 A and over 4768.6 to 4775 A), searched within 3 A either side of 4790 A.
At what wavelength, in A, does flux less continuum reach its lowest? 4787.80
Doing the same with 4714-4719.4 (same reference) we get 4714.51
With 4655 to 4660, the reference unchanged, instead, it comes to 4656.25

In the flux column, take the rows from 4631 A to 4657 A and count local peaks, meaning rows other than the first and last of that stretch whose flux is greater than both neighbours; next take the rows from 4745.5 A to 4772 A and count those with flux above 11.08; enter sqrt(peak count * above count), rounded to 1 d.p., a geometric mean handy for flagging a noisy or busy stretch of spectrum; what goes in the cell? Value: 7.0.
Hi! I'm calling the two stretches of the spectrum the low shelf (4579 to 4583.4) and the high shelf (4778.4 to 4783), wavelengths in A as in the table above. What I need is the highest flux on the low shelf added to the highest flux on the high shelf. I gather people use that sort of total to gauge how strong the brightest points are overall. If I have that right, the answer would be 22.09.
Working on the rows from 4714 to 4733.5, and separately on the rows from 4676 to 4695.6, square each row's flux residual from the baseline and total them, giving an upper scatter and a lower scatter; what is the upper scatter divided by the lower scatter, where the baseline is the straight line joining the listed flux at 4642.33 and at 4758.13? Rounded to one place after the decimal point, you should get 2.0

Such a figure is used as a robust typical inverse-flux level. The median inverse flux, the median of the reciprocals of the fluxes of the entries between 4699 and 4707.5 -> 0.0927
